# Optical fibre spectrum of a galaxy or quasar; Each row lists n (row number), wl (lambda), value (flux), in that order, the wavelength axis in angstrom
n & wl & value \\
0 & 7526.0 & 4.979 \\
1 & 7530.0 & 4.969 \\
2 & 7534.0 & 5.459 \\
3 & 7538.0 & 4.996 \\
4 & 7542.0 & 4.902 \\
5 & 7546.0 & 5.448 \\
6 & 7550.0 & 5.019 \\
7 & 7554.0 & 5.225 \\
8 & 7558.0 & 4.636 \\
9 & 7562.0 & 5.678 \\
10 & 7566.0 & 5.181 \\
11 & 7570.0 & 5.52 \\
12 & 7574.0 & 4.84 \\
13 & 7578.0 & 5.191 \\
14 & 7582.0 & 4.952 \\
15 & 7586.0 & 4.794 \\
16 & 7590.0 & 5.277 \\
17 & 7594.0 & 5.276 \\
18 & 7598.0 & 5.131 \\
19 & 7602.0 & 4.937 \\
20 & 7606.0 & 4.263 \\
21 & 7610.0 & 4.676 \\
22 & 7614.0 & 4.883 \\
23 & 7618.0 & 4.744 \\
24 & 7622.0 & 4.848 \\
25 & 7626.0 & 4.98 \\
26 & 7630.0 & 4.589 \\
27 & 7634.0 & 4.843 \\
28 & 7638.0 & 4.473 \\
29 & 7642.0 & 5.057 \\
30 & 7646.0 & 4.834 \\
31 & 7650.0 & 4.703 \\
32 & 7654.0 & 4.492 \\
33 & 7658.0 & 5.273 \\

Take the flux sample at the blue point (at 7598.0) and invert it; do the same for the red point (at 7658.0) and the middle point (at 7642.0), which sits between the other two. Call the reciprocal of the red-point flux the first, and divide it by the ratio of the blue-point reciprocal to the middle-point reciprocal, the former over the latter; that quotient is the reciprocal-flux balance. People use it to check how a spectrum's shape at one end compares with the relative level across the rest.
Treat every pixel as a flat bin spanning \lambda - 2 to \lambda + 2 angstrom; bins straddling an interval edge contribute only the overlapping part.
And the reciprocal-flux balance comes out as 0.192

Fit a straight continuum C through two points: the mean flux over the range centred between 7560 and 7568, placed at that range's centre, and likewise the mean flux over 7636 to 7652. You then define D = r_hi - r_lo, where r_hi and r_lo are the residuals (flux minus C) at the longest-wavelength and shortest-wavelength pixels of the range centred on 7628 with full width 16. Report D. 0.1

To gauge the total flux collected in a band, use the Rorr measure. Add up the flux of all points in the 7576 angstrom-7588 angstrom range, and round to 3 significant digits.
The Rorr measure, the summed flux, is 14.9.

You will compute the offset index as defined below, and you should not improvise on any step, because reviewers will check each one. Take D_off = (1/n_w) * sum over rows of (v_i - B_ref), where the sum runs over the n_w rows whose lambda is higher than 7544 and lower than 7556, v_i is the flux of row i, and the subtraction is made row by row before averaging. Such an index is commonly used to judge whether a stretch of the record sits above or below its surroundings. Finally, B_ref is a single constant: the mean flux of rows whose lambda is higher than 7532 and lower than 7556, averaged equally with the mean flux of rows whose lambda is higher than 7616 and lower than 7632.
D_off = 0.25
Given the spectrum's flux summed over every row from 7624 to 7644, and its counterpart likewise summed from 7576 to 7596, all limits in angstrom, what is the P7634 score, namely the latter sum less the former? 1.5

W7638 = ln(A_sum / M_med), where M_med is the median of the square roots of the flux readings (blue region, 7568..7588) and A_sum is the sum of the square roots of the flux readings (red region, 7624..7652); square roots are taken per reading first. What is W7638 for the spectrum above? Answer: 1.9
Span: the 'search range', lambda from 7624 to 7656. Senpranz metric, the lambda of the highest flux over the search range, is 7642.0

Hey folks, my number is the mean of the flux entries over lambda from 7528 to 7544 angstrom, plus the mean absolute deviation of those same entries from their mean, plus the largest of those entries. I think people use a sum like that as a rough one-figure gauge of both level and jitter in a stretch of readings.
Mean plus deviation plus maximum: 10.7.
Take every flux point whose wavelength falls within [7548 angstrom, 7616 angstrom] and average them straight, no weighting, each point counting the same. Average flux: 5.03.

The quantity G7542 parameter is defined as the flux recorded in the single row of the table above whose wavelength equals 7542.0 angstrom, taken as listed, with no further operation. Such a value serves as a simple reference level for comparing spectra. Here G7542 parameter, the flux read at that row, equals 4.902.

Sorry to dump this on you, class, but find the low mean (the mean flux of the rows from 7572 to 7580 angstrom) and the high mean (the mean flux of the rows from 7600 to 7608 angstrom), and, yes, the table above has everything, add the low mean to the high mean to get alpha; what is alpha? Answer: 9.62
